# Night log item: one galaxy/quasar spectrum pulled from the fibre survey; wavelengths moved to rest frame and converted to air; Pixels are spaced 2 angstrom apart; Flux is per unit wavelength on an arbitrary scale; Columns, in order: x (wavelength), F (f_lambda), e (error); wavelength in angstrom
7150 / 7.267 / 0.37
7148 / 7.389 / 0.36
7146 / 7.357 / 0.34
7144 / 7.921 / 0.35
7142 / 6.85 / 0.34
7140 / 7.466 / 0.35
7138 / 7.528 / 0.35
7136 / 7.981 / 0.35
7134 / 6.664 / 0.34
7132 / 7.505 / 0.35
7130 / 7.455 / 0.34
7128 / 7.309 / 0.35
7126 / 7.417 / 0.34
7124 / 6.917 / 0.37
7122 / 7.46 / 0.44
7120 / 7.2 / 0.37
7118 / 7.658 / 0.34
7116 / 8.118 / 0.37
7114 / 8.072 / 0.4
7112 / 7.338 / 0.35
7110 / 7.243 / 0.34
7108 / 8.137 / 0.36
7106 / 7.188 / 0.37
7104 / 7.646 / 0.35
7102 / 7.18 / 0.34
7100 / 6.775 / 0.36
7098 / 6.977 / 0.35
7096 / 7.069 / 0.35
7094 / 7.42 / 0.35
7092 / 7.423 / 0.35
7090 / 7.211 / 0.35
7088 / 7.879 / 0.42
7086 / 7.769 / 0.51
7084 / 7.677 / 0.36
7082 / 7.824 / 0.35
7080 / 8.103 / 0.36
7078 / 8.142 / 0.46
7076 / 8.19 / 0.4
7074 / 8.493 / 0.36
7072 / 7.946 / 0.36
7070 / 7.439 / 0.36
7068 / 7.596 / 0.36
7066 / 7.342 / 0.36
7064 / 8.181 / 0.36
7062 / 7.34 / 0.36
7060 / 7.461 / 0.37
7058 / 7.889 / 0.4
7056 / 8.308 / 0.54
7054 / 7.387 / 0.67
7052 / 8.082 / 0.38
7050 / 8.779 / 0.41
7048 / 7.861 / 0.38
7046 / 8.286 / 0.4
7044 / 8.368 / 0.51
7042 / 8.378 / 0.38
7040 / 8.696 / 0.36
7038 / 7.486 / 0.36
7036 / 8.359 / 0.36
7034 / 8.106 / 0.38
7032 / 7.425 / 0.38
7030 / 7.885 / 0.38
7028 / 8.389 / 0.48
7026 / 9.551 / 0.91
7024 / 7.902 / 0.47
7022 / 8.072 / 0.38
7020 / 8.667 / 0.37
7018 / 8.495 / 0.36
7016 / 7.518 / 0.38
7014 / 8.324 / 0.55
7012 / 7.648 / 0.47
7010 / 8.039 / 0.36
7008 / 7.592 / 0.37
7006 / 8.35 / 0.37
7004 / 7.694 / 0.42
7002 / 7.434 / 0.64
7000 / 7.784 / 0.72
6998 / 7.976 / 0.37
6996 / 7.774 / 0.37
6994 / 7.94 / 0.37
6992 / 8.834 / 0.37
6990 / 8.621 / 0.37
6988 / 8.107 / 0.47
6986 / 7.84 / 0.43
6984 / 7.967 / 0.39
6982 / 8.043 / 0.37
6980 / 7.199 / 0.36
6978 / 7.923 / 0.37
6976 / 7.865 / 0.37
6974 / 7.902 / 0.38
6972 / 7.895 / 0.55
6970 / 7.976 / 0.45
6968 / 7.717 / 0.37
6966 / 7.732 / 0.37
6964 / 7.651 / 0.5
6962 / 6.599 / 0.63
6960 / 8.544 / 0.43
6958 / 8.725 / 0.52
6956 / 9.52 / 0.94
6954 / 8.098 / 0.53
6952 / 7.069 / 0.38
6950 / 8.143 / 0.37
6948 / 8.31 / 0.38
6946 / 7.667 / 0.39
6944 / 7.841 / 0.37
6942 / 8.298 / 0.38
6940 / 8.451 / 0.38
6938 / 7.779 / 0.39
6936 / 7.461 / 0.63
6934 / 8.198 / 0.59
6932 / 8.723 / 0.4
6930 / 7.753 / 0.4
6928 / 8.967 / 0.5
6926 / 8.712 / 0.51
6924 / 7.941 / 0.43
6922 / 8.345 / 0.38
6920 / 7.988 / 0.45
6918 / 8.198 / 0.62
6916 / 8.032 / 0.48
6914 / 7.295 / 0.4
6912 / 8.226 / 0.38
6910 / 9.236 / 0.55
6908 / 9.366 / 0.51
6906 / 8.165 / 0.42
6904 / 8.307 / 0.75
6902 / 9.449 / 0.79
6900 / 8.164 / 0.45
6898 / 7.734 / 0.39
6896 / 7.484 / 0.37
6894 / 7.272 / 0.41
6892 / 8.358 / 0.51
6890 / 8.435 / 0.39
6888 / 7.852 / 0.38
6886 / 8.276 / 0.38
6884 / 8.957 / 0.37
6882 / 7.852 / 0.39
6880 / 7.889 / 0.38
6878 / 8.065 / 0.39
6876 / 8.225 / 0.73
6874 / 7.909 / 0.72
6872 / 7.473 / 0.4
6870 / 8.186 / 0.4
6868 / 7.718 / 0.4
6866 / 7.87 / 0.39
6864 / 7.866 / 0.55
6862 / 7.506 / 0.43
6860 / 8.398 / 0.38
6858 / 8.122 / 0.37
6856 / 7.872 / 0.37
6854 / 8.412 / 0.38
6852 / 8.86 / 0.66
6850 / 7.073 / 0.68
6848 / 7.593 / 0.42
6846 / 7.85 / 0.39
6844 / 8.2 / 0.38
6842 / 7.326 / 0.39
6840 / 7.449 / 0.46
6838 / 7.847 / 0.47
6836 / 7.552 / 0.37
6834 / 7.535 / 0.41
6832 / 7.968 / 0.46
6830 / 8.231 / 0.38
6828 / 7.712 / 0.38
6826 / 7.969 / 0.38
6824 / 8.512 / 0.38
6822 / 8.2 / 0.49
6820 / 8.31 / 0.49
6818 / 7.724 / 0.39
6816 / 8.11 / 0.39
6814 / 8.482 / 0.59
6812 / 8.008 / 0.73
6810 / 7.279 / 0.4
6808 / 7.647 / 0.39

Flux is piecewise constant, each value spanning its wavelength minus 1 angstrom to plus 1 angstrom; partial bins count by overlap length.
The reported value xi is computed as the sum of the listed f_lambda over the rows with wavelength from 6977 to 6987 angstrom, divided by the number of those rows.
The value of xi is 7.79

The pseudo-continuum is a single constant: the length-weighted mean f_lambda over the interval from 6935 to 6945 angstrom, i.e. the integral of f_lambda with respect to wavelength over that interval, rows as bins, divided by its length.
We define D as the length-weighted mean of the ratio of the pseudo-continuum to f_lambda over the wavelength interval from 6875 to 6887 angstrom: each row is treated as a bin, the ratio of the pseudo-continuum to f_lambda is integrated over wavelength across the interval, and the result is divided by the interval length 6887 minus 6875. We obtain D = 0.97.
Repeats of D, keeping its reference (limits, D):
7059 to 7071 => 1.06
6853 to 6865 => 0.99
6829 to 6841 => 1.03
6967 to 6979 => 1.01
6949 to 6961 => 0.96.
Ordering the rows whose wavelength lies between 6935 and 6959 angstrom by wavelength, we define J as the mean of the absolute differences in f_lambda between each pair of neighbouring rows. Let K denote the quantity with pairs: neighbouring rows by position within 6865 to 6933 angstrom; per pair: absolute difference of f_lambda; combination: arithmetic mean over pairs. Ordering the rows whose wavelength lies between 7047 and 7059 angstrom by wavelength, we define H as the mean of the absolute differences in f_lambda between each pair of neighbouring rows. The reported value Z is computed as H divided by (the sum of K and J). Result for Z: 0.62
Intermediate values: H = 0.73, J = 0.63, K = 0.55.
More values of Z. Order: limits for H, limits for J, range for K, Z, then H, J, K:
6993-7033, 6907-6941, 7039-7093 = 0.57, 0.56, 0.59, 0.39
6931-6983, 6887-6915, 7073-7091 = 0.62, 0.54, 0.65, 0.21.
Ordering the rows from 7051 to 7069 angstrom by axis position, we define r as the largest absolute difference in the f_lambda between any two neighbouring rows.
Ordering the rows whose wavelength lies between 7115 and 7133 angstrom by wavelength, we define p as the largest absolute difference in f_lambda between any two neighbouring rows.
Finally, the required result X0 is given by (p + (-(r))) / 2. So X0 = -0.19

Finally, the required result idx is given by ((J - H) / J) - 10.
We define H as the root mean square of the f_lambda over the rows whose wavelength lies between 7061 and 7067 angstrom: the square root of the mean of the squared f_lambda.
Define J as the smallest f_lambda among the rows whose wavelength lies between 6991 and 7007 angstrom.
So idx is -10.0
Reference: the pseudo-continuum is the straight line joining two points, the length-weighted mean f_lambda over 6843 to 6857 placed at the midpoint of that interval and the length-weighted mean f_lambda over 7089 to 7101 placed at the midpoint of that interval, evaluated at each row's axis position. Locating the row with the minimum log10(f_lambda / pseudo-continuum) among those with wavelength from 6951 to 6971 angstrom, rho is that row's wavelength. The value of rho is 6962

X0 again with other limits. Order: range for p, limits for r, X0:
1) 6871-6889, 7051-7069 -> 0.09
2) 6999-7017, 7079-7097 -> 0.07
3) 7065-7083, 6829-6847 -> -0.16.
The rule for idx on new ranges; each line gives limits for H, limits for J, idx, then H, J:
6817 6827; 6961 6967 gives -10.2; 8.1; 6.599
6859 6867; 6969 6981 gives -10.1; 7.9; 7.199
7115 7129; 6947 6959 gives -10.1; 7.4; 7.069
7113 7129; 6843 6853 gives -10.1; 7.5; 7.073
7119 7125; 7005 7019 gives -10.0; 7.2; 7.518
